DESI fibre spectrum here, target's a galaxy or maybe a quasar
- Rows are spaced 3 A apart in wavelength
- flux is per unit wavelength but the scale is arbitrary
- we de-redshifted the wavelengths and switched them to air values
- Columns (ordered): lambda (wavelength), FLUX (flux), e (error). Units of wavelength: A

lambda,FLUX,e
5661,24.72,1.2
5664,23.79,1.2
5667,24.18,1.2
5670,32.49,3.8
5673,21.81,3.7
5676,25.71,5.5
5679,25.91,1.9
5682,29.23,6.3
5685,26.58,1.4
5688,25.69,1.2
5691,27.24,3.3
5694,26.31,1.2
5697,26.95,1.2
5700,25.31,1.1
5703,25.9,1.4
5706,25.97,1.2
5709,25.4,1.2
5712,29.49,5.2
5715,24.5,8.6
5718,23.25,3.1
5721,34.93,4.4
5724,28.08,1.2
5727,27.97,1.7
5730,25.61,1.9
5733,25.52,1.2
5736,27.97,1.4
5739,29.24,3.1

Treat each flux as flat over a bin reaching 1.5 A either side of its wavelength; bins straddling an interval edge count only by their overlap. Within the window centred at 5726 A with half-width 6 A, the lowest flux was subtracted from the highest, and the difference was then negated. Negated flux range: -9.3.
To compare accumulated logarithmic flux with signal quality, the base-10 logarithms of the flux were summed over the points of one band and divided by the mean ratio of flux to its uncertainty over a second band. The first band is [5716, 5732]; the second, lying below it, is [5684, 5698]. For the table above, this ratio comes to 0.39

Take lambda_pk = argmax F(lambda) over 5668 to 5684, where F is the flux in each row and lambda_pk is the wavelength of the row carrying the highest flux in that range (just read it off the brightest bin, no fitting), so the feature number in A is 5670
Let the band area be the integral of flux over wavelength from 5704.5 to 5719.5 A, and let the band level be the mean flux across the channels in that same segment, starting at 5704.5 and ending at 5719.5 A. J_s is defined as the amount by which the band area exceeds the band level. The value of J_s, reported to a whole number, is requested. 360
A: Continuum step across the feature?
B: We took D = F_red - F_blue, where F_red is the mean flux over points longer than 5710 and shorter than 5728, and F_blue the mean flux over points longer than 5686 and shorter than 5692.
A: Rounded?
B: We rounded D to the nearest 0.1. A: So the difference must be 1.6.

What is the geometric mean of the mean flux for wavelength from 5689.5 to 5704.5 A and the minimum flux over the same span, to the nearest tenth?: 25.8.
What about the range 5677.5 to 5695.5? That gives 26.3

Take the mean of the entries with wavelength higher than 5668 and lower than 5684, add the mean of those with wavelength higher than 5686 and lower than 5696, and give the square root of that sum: 7.31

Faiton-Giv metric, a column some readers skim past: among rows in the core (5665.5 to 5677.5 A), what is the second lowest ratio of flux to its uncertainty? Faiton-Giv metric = 5.9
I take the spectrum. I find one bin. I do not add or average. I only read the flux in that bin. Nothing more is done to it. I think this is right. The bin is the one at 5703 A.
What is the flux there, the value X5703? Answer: 25.9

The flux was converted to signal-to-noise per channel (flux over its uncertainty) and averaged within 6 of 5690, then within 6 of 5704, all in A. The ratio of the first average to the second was 0.84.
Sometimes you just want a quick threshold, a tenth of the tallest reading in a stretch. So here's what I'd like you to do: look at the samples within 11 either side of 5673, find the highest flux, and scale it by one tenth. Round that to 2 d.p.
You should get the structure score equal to 3.25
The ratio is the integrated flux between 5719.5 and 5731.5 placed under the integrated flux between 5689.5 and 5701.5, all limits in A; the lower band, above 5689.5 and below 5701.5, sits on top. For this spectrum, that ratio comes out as 0.91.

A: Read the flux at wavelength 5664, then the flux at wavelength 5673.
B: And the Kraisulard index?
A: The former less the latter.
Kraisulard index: 2.0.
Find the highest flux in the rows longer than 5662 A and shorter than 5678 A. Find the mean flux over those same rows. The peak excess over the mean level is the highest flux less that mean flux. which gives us 6.9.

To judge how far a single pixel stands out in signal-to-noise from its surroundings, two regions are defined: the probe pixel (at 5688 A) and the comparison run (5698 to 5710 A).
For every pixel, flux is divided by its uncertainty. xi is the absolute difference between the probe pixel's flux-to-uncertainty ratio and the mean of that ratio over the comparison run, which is 0.3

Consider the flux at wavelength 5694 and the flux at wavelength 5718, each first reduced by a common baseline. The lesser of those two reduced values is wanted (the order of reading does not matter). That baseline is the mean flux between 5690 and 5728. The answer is -3.8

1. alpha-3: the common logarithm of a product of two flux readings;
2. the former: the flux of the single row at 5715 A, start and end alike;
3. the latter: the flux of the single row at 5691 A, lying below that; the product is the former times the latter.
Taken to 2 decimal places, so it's 2.82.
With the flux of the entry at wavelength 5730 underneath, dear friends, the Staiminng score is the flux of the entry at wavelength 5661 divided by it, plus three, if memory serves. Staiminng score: 3.97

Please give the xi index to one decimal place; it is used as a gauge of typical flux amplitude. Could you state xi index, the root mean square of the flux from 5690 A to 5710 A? 26.2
